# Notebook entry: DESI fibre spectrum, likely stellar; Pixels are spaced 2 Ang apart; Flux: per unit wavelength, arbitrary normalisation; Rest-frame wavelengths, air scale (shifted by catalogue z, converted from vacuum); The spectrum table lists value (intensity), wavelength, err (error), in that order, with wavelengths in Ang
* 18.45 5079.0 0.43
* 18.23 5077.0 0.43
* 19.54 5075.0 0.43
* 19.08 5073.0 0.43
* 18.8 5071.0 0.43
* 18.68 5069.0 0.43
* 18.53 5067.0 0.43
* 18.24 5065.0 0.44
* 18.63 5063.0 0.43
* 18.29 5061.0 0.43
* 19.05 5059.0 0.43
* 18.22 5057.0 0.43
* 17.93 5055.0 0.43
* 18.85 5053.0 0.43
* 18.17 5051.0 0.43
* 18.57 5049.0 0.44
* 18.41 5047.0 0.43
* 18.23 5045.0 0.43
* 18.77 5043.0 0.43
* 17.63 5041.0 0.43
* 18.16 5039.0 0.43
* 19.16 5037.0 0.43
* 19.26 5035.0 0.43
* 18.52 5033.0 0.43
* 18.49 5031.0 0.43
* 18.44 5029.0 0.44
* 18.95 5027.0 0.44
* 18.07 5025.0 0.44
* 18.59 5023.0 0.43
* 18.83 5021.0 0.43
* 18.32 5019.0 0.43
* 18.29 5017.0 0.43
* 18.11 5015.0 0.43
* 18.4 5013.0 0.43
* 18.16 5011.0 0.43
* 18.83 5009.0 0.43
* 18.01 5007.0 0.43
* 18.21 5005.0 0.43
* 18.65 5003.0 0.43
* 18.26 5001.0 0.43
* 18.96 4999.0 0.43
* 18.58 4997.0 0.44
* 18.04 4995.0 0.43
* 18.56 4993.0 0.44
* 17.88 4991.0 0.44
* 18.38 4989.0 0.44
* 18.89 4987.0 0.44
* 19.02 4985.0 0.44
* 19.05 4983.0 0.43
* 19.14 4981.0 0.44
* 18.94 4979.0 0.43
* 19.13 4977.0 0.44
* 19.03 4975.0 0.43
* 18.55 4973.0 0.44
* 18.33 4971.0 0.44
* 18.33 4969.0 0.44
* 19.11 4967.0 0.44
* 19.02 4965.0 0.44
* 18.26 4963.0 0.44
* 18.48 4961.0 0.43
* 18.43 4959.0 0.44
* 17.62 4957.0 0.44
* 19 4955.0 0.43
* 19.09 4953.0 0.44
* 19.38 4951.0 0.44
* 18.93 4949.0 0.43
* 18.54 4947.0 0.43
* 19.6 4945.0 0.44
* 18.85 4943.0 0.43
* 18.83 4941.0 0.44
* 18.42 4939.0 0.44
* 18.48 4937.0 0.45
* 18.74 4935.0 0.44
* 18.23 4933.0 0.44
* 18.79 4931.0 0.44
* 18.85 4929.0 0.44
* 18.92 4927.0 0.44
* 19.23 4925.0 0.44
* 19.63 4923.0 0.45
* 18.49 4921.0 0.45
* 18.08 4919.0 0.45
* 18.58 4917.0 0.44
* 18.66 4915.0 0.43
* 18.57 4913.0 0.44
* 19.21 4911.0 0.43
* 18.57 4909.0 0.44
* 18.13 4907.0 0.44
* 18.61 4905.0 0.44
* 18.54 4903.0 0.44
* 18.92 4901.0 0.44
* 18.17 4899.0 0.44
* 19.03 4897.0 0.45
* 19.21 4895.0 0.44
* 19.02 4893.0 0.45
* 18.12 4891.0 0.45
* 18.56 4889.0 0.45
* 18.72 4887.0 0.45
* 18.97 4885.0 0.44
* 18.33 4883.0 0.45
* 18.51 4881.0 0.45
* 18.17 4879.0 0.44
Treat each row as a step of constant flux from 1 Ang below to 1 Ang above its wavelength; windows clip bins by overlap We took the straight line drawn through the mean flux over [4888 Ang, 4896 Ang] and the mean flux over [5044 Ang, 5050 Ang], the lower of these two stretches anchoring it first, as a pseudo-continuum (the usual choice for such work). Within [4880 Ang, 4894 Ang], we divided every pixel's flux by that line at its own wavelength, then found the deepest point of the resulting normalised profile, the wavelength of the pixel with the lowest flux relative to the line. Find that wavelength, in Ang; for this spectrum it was 4891.0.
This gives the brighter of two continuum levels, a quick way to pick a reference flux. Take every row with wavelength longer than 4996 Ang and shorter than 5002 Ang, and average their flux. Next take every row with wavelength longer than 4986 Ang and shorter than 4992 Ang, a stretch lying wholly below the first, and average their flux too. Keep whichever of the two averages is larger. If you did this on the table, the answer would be 18.6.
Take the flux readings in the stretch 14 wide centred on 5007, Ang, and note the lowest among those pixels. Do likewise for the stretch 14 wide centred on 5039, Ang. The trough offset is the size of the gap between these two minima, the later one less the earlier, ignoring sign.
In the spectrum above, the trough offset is 0.38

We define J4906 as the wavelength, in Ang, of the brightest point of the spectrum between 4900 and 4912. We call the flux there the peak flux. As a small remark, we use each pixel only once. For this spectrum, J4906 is 4911.0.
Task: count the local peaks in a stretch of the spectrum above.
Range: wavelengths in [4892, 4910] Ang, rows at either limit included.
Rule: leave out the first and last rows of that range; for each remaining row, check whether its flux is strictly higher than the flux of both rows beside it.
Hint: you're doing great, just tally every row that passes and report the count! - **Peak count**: 3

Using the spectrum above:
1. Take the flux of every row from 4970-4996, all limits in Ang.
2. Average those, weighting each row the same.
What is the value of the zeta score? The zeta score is 18.7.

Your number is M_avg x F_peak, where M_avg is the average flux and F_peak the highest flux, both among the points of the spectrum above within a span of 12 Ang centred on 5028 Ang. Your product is 351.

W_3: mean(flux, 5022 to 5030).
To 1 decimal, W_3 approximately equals 18.5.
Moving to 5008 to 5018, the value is 18.4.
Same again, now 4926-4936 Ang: 18.7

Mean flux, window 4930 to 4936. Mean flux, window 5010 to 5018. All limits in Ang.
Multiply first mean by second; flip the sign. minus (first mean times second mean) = -339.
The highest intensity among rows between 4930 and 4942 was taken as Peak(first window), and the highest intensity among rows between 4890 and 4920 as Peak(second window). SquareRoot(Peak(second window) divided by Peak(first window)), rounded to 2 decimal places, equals 1.01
